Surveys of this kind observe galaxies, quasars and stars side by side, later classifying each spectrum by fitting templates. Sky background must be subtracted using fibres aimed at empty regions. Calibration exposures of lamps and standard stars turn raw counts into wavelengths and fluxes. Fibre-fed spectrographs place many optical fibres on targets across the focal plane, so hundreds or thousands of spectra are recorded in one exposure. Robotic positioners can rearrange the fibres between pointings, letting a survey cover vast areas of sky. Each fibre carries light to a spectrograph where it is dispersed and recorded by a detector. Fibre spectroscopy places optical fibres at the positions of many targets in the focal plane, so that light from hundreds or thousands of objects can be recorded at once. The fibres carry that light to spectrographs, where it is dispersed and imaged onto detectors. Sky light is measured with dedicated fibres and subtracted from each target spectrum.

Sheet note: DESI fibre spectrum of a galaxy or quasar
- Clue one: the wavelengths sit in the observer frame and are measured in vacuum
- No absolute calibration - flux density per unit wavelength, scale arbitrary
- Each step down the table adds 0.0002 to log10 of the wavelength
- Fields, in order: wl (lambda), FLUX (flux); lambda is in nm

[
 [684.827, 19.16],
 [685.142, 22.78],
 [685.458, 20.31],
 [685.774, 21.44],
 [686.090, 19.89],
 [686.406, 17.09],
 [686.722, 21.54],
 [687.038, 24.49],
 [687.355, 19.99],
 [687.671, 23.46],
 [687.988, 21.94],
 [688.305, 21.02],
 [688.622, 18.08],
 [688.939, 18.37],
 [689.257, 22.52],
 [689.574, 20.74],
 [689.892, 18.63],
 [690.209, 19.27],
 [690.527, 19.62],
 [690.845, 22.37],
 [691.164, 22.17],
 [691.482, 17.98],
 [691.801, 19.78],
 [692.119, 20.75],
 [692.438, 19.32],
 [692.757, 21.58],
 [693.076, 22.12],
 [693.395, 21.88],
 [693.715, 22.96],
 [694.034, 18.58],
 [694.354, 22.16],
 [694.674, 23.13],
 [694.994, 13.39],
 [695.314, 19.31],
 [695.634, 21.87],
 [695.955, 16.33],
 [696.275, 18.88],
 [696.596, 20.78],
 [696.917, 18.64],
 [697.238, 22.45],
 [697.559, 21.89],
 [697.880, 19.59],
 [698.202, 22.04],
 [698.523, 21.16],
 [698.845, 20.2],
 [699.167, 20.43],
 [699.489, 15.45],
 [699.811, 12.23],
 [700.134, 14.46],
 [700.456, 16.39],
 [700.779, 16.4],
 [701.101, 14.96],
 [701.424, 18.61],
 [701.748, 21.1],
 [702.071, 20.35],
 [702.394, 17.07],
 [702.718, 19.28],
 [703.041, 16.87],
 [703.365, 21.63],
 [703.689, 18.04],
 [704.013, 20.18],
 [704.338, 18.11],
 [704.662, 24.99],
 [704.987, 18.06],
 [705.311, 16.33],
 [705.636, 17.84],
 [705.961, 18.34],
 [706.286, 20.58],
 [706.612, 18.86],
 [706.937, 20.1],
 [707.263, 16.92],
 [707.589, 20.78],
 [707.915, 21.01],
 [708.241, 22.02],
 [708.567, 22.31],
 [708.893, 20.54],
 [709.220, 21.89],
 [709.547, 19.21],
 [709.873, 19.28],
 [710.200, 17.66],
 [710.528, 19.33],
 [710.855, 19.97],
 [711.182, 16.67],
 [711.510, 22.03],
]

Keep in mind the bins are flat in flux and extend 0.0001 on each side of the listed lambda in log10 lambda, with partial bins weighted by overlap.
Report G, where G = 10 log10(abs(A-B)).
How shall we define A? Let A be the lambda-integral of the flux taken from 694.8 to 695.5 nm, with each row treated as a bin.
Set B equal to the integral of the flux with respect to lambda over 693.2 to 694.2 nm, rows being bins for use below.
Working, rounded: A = 11.8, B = 21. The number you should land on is 9.7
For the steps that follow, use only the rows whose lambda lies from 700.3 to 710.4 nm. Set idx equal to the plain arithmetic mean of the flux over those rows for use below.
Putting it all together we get 19.2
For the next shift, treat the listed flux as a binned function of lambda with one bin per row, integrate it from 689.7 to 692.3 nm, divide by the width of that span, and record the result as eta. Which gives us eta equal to 20.1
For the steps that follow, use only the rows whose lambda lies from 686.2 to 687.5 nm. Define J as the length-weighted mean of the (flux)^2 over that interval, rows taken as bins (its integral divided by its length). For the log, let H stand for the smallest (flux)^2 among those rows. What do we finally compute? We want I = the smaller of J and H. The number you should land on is 292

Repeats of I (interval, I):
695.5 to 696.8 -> 267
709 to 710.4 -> 312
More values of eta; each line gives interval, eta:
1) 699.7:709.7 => 18.9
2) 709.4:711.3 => 18.7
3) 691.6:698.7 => 20.4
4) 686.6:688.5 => 22.0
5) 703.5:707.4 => 19.1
